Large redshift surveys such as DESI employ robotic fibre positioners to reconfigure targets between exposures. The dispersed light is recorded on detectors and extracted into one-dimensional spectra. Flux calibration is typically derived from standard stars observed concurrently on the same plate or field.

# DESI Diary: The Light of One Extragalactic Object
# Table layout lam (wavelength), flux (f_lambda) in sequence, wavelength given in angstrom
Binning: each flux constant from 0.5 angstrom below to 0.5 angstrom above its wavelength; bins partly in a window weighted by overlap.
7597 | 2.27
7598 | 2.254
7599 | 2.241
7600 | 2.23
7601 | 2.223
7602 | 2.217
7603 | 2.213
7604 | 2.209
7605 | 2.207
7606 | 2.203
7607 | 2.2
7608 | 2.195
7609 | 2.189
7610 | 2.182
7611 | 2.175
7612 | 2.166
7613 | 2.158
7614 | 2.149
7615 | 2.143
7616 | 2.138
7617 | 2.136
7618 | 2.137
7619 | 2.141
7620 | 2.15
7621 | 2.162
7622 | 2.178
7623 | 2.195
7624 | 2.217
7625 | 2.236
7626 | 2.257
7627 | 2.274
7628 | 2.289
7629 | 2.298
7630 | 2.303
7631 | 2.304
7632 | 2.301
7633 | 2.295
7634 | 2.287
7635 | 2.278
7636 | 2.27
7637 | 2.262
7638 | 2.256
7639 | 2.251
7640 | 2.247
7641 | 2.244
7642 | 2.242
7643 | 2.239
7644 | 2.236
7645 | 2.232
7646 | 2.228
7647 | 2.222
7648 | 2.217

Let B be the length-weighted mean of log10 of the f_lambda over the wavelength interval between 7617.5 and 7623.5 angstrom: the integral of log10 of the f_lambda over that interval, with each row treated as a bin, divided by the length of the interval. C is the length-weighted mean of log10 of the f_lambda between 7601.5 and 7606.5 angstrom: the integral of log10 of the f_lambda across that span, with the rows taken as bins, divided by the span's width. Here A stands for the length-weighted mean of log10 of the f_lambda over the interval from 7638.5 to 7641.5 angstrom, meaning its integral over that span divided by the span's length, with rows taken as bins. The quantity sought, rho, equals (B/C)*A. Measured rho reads 0.342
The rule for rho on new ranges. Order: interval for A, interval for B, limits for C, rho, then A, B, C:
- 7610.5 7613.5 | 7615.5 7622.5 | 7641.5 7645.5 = 0.319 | 0.336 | 0.332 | 0.350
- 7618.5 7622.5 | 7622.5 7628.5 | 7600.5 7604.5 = 0.339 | 0.334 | 0.351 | 0.345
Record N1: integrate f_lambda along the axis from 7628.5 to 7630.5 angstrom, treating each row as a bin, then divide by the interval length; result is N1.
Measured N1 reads 2.30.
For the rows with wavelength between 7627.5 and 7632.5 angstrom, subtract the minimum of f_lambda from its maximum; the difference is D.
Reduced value 0.0150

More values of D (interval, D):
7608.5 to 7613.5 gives 0.0310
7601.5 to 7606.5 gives 0.0140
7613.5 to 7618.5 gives 0.0130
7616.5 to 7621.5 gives 0.0260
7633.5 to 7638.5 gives 0.0310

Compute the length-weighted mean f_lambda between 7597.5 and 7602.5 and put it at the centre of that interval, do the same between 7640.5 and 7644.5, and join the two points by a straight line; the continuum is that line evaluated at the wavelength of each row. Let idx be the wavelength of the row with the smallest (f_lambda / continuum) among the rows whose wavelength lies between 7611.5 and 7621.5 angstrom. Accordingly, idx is 7617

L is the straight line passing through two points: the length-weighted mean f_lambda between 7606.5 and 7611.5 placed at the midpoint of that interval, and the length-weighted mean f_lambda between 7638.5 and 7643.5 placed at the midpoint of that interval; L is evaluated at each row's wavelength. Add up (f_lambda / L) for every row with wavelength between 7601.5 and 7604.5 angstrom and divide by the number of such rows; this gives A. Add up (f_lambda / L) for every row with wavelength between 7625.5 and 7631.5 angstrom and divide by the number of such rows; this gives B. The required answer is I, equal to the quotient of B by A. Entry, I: 1.01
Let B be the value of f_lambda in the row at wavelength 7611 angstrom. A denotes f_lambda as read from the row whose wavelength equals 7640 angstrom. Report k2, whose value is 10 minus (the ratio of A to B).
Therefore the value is 8.97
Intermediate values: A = 2.247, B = 2.175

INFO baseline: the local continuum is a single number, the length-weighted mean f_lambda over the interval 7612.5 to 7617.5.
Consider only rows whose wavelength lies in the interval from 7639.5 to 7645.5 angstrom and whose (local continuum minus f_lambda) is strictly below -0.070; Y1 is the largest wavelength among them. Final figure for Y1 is 7645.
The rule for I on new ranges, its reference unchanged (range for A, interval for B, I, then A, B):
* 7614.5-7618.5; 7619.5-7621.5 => 1.00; 0.97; 0.98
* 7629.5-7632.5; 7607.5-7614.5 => 0.96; 1.03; 0.99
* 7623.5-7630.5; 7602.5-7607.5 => 0.99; 1.02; 1.01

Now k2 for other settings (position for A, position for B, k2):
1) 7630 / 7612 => 8.94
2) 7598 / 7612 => 8.96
